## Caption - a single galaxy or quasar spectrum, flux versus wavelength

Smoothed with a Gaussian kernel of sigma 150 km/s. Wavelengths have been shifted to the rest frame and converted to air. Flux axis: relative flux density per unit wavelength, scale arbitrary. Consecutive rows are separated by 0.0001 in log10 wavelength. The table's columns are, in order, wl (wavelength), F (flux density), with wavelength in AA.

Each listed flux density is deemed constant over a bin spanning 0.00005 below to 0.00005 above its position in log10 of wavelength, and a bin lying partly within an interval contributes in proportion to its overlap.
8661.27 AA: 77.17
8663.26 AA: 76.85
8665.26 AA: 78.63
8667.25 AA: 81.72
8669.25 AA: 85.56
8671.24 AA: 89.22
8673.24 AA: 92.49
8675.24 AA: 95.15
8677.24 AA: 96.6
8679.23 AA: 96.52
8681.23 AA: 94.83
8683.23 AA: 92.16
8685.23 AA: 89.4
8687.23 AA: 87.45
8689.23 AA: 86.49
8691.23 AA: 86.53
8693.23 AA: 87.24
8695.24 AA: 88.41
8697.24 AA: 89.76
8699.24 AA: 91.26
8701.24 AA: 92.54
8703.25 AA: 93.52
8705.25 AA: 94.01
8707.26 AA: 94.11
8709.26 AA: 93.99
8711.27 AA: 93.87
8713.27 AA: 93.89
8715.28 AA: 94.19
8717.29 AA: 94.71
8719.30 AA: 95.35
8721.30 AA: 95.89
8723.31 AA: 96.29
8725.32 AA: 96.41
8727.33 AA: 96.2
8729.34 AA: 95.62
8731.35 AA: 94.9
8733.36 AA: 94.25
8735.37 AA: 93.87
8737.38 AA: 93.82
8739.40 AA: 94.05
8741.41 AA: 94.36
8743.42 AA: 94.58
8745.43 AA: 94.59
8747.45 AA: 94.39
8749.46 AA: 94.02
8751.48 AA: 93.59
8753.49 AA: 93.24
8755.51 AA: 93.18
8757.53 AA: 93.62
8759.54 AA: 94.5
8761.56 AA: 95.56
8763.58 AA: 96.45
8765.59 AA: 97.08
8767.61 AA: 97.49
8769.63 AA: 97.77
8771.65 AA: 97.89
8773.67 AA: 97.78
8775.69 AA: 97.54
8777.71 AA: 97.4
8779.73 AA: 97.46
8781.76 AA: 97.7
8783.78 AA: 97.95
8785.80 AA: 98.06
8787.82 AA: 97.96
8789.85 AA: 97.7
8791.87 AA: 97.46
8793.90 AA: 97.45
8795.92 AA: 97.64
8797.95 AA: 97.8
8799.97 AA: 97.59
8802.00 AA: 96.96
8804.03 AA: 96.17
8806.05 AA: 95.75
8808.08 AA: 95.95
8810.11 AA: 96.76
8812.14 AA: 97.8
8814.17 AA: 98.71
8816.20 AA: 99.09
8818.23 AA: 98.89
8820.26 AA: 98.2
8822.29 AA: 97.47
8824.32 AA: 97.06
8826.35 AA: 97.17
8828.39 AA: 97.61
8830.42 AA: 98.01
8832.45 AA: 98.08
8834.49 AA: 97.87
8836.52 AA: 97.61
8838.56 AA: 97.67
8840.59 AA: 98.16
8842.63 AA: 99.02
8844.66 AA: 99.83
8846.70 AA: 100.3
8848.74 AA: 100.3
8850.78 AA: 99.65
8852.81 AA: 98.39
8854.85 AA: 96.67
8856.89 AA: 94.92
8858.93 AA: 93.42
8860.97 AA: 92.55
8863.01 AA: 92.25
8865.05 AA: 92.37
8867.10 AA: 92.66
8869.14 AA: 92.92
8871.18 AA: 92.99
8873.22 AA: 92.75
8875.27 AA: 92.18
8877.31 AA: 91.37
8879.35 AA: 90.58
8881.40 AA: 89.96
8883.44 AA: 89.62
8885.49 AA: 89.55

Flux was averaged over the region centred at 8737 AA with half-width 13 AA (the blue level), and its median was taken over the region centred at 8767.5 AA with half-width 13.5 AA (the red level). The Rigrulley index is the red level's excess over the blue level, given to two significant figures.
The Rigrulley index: 2.7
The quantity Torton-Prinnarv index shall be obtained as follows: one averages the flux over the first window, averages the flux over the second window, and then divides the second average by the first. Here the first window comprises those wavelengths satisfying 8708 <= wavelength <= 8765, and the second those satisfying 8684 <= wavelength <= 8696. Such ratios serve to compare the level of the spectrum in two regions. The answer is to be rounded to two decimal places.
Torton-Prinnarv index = 0.93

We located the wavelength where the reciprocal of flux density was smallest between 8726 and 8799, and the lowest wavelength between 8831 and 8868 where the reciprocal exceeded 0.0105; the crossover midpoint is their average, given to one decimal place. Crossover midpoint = 8821.3 AA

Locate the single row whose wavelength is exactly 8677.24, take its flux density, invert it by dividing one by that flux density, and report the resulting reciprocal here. 0.0104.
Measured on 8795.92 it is 0.0102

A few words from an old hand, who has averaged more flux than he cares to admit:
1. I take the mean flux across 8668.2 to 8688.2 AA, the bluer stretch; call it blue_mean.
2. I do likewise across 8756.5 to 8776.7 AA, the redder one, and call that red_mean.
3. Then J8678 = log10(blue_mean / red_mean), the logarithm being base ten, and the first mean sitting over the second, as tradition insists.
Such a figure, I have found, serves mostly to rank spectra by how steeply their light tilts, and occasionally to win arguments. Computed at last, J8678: -0.021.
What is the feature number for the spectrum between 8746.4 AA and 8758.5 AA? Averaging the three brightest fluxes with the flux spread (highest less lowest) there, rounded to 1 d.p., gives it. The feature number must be 47.6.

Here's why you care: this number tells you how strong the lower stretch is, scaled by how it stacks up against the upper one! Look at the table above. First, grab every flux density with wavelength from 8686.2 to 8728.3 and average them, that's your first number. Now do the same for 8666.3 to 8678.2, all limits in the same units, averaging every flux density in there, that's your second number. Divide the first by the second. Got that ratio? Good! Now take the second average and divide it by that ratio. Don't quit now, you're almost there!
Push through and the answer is 88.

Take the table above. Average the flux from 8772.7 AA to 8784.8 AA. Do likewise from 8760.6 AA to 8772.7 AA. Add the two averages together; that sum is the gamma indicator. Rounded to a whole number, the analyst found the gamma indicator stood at 195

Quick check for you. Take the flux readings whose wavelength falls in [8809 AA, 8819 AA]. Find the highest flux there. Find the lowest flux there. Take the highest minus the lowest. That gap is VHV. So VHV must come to 2.3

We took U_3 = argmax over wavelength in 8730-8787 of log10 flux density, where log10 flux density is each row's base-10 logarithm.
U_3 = 8785.80 AA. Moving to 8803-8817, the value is 8816.20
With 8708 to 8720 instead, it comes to 8719.30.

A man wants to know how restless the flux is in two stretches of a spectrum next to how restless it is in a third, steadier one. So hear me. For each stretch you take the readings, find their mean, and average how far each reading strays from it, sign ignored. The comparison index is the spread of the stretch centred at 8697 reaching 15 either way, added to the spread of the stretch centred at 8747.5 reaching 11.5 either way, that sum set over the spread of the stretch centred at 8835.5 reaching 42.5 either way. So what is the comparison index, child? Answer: 1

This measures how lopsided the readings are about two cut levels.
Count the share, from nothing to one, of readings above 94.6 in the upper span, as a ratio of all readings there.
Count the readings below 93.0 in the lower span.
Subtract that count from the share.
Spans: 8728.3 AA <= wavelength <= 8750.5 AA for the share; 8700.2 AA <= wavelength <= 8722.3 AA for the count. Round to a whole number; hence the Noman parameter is -1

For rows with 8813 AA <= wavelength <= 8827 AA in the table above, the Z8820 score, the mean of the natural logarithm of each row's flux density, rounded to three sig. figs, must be 4.59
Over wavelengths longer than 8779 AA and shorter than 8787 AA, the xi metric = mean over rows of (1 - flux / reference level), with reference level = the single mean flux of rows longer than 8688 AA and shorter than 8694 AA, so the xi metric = -0.127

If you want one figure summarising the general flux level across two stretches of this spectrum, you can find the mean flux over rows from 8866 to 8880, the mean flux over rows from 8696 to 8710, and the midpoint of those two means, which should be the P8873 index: 92.5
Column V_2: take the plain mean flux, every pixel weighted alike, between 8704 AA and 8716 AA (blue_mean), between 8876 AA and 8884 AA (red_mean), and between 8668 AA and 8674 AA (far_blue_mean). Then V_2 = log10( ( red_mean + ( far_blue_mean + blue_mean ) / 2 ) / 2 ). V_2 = 1.959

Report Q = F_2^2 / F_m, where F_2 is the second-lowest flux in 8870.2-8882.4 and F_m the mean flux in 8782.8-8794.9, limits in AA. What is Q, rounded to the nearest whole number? 84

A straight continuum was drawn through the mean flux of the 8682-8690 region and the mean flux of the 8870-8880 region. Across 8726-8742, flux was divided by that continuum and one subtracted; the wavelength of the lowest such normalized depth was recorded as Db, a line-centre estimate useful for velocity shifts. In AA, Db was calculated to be 8737.38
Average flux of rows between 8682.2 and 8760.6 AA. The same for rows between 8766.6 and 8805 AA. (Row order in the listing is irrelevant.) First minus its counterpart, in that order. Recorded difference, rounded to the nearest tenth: -4.5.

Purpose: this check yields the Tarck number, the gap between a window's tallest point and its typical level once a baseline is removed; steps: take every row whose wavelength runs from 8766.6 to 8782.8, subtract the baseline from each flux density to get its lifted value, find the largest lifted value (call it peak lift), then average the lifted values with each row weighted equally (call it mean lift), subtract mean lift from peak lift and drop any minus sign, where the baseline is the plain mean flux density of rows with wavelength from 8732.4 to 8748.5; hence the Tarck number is 0.3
